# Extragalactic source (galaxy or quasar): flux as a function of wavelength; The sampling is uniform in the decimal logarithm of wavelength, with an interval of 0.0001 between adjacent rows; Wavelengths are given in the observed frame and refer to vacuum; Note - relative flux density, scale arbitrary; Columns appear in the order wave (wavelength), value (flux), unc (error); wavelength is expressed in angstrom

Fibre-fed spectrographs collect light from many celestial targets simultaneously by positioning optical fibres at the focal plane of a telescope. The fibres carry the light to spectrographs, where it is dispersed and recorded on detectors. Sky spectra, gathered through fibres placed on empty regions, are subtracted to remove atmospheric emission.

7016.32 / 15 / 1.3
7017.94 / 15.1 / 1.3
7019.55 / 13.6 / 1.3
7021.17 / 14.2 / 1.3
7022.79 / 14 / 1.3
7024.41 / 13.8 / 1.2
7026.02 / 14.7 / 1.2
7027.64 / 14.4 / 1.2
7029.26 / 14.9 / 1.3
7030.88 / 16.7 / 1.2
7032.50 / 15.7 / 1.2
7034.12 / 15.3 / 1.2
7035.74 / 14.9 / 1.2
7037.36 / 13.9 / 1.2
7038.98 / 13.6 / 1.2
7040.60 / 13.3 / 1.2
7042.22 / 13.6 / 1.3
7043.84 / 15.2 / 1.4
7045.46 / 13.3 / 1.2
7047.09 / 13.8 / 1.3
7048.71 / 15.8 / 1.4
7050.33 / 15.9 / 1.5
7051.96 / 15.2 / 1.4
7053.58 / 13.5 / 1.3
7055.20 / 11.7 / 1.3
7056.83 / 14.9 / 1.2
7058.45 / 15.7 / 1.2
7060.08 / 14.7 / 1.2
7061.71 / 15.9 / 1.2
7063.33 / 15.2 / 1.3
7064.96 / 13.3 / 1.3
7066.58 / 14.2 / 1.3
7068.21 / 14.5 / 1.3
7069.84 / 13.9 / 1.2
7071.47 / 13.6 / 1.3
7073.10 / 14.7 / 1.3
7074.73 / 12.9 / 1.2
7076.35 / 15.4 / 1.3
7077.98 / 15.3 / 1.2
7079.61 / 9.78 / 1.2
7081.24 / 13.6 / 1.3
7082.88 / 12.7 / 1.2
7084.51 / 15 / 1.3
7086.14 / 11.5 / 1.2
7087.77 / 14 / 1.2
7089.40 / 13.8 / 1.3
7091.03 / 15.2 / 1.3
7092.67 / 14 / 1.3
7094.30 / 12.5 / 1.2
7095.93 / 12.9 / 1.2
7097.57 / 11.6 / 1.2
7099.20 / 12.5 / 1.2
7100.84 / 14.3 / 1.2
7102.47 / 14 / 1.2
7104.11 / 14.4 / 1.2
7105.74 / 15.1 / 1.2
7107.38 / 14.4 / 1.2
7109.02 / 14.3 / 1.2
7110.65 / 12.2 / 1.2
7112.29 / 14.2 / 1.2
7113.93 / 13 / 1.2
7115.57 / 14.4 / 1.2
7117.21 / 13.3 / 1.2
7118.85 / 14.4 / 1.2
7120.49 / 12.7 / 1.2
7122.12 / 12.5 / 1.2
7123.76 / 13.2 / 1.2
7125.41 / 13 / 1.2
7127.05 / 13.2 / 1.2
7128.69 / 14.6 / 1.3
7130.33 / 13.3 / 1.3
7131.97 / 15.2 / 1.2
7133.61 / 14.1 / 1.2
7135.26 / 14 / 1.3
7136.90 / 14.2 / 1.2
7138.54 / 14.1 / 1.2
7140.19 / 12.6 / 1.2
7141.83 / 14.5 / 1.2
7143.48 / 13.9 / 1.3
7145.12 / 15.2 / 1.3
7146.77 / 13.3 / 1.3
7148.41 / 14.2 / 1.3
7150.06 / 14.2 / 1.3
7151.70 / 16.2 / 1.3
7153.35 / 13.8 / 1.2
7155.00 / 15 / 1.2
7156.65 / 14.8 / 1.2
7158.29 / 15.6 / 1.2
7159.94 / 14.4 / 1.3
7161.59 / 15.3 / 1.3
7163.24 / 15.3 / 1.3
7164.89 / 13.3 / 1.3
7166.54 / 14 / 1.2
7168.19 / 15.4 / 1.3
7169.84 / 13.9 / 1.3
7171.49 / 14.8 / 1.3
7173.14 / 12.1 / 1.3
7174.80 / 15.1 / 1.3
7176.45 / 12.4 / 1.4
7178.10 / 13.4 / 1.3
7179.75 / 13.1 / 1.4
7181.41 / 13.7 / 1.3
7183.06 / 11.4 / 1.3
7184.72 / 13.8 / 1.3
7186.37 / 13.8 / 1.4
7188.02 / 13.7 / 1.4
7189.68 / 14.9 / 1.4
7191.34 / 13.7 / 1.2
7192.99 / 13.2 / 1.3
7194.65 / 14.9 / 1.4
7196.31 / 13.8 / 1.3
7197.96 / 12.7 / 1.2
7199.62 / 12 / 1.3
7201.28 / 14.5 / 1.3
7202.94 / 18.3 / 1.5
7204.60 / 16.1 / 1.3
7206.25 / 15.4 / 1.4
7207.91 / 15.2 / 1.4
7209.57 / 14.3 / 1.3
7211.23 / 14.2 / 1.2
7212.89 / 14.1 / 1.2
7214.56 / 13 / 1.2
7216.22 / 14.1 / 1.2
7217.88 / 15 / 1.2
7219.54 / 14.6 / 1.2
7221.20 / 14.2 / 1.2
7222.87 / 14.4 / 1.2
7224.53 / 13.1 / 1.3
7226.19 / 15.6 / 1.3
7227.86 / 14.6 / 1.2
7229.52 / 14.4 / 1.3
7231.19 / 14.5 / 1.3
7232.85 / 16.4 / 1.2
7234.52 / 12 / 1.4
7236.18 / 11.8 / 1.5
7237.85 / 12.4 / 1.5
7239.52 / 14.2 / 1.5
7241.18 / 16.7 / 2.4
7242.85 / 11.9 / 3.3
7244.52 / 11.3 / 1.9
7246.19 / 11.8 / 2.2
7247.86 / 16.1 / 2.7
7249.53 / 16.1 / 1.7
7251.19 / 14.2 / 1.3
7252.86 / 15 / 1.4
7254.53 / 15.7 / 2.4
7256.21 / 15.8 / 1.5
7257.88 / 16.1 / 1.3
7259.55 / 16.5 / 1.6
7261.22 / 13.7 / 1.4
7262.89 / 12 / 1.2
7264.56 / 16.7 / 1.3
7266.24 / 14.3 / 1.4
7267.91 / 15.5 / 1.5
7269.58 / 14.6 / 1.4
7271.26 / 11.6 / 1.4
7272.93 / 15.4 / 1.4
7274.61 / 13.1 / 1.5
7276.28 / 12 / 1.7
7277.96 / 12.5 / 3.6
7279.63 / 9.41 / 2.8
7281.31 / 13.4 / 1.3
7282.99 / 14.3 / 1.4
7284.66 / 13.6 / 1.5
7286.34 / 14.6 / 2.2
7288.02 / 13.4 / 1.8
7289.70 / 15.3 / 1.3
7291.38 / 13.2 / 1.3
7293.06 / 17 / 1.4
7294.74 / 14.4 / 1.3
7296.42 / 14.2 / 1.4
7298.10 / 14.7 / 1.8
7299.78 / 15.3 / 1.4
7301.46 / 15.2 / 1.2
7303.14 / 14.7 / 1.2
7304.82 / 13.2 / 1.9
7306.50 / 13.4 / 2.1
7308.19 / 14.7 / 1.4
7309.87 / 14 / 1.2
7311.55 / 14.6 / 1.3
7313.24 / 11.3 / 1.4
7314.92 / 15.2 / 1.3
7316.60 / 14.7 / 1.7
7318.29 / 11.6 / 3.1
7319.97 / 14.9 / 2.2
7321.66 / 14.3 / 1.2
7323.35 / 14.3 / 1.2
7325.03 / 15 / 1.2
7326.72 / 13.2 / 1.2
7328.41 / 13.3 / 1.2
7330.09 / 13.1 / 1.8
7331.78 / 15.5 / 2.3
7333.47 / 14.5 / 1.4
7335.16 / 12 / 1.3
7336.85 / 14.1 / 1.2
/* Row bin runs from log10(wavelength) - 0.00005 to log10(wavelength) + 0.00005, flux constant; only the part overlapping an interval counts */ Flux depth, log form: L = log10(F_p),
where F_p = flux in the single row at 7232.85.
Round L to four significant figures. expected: 1.215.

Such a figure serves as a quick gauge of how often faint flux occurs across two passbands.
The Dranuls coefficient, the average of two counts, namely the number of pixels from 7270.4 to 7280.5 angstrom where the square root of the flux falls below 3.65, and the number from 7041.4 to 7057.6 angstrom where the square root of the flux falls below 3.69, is 4.5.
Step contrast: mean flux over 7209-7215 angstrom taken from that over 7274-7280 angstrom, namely -2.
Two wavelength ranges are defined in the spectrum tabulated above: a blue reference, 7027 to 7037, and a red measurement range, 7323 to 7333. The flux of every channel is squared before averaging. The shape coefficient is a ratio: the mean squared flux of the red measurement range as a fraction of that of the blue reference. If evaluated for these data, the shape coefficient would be 0.85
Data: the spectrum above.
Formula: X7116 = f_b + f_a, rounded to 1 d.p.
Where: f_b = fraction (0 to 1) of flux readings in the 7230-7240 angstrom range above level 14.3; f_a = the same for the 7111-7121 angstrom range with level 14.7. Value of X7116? 0.3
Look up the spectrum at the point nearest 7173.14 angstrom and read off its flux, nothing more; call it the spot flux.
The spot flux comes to 12.1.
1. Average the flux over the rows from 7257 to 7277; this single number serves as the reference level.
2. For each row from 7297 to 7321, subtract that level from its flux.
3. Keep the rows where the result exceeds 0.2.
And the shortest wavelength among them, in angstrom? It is 7298.10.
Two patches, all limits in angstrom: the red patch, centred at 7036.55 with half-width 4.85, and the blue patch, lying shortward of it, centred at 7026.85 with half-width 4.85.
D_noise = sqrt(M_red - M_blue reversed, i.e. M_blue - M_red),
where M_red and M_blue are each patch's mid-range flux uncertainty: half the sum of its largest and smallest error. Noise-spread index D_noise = 0.22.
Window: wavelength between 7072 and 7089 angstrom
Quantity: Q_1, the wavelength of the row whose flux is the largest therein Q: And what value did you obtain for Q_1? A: 7076.35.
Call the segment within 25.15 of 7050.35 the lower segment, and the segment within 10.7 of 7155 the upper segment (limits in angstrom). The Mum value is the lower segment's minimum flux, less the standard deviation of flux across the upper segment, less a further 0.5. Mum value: 10.3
